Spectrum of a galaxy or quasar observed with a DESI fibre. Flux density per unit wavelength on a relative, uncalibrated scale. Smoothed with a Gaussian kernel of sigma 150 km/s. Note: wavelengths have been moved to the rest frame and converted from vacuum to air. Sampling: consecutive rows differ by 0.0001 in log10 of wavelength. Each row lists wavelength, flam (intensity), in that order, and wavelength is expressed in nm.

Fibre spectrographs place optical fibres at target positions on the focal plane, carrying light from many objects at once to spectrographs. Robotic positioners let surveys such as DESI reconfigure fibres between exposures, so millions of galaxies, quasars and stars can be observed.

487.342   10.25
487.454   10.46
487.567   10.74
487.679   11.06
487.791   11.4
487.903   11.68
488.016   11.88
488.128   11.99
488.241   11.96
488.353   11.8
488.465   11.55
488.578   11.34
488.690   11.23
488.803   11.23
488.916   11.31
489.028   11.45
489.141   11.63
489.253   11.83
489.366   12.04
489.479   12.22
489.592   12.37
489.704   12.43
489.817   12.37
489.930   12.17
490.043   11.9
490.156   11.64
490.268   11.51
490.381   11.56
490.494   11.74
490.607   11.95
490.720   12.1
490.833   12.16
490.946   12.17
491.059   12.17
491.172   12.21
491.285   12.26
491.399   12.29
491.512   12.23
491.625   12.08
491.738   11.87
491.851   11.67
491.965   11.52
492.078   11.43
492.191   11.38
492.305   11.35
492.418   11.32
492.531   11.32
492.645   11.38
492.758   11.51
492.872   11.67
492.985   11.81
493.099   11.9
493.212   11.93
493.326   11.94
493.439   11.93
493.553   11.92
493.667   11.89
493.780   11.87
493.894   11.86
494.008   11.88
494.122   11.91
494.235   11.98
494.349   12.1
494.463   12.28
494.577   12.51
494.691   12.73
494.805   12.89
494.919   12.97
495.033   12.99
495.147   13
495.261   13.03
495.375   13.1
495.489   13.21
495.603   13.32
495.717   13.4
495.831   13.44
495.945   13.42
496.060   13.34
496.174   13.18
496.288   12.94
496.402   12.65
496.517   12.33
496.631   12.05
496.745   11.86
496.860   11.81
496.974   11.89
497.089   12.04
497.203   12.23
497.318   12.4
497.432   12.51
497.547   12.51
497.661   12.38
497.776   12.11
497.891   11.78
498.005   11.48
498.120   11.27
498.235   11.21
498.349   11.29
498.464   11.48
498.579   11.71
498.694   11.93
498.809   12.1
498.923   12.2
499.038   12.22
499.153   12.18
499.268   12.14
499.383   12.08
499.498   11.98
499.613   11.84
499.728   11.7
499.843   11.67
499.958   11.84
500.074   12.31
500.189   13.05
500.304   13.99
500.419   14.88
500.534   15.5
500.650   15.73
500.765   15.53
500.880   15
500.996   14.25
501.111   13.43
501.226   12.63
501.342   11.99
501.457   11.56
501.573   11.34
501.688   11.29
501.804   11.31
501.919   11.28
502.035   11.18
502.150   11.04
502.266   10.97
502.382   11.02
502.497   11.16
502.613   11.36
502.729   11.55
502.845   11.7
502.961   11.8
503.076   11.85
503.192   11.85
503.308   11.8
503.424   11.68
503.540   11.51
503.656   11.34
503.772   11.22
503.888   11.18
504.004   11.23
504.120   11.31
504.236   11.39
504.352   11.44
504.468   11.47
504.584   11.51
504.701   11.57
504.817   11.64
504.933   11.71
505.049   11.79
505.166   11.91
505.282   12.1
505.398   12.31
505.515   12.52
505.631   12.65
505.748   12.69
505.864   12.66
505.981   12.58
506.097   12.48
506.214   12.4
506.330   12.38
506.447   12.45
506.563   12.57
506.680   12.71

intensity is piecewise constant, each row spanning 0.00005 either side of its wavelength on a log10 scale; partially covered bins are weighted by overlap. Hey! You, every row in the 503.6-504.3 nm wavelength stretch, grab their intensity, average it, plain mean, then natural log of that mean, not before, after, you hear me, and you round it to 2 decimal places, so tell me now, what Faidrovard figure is 2.42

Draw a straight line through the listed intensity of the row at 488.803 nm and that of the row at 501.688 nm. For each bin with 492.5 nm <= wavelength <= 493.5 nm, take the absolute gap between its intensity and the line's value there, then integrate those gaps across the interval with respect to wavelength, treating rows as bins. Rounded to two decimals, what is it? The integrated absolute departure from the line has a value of 0.47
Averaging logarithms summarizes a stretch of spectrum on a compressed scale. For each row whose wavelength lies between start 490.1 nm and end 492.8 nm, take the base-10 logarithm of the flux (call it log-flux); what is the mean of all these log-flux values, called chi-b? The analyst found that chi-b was 1.07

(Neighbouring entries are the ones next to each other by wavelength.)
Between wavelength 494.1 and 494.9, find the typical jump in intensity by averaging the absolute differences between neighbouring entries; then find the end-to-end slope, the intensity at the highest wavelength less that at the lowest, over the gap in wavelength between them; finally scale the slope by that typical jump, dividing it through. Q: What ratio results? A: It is 9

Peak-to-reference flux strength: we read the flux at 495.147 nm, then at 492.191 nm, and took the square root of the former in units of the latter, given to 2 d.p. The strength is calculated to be 1.07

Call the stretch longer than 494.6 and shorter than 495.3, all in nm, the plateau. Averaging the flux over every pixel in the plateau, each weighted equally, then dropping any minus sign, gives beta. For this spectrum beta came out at 12.9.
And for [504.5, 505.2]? 11.7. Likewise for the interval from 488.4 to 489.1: 11.4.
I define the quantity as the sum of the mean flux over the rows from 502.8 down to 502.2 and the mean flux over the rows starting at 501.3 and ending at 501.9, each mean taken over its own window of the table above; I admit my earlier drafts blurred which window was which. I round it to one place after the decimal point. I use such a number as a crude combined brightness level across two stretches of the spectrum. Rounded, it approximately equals 22.7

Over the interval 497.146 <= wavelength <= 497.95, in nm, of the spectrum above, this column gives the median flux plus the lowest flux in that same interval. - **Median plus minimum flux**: 24.2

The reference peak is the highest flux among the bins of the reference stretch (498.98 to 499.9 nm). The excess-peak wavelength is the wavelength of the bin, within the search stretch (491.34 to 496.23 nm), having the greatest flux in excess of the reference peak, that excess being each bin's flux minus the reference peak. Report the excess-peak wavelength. 495.831 nm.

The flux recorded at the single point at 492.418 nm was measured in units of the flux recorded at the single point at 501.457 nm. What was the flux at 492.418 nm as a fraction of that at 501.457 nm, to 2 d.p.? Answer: 0.98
